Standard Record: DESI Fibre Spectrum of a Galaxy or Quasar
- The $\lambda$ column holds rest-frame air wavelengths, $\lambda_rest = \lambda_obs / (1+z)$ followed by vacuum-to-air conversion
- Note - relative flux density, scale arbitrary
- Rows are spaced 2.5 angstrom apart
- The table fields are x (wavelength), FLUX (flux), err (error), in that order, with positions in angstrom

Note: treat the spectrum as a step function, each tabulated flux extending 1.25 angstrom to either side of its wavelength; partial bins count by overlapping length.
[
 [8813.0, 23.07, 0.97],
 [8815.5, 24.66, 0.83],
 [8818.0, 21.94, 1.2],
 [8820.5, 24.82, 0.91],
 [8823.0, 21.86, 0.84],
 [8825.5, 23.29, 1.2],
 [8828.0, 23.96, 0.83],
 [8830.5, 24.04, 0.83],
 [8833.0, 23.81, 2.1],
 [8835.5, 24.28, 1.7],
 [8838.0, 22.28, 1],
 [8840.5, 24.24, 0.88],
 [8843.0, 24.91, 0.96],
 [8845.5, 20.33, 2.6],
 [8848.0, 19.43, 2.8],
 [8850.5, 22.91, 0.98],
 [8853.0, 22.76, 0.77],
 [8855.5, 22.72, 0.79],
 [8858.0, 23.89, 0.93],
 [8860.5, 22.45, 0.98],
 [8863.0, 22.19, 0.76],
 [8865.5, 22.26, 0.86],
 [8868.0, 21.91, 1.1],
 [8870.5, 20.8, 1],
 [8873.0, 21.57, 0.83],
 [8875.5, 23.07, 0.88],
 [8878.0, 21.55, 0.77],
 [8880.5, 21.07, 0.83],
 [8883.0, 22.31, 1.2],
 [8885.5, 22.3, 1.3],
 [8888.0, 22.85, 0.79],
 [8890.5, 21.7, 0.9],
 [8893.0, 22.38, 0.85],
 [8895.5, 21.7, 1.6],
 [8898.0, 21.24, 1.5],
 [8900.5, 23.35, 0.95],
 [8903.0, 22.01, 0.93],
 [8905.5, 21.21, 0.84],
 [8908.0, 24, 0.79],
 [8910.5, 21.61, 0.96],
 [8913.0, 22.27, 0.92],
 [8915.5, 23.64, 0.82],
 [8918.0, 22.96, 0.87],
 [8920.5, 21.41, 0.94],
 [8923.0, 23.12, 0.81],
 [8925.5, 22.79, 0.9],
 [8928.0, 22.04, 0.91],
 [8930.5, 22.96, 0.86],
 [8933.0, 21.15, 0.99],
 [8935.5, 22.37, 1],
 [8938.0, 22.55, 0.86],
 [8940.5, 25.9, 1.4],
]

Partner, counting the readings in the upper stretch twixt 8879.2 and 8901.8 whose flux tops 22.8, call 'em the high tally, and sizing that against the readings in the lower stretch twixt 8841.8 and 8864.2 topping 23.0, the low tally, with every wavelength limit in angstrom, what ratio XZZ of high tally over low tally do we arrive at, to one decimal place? 1.0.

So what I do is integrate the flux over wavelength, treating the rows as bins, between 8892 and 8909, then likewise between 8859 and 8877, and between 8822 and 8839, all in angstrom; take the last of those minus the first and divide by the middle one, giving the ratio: 0.049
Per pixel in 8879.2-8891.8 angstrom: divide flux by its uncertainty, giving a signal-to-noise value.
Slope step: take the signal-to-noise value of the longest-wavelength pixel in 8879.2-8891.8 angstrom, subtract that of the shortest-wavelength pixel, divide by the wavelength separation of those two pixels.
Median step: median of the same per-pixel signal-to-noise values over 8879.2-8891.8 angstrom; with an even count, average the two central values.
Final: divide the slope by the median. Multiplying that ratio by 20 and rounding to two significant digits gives -0.11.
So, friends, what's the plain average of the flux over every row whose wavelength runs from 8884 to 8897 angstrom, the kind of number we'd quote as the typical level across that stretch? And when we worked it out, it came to 22.2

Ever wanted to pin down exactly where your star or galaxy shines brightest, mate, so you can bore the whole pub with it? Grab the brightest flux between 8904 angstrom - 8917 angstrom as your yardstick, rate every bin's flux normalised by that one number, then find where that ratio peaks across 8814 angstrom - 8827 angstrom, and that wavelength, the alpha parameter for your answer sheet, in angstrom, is 8820.5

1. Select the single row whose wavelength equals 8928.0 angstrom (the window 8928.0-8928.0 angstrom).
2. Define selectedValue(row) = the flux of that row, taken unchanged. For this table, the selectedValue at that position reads 22.04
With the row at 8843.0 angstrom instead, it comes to 24.91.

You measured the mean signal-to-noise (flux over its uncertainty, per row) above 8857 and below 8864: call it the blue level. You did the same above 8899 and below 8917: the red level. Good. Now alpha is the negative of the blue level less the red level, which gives -0.3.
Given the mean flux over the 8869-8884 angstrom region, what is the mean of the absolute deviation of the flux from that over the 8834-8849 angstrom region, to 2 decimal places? 2.08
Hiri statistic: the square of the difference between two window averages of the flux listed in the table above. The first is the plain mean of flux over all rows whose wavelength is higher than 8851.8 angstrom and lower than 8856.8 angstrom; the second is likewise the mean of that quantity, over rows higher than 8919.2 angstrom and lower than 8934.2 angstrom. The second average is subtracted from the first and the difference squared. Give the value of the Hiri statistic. 0.25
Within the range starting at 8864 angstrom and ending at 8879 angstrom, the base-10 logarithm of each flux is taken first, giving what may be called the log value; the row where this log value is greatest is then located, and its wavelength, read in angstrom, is 8875.5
